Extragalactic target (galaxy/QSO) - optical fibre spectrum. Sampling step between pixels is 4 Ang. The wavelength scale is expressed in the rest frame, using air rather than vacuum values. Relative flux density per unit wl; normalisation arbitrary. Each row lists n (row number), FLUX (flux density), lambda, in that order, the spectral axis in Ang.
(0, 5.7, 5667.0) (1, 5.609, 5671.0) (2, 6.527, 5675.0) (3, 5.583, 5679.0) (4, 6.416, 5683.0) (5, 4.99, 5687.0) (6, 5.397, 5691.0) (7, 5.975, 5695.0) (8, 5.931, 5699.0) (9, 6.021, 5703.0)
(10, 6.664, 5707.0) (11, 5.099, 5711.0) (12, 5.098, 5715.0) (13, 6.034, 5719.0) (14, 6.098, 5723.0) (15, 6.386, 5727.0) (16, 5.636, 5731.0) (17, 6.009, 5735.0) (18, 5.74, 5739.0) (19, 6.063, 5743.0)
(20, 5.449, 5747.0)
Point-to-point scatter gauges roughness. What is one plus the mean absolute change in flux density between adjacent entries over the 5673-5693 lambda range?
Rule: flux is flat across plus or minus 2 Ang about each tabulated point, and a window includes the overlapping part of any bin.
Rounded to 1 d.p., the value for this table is 1.9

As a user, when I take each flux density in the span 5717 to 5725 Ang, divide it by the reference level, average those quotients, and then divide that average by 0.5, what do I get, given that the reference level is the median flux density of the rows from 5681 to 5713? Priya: 2.038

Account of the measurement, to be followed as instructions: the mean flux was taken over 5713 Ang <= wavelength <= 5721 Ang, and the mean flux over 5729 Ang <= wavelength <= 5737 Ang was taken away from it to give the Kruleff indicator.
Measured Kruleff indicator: -0.26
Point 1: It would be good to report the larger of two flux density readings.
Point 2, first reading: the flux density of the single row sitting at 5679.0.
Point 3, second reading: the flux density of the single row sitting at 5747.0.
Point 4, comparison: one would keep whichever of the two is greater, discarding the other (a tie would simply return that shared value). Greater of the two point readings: 5.6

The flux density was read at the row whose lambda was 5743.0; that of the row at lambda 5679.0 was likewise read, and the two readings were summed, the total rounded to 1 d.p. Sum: 11.6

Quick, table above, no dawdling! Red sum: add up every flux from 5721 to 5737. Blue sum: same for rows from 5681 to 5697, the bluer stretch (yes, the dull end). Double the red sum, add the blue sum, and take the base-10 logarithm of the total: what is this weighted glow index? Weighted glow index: 1.85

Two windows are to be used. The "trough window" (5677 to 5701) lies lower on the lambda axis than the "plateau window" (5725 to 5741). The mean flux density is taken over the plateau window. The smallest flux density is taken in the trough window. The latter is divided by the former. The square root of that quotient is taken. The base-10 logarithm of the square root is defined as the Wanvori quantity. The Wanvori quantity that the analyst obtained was -0.0379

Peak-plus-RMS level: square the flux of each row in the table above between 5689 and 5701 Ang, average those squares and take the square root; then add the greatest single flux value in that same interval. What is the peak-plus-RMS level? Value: 11.7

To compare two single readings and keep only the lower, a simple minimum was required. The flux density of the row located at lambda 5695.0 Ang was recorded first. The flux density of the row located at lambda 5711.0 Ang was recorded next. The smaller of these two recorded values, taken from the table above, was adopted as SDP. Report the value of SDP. 5.10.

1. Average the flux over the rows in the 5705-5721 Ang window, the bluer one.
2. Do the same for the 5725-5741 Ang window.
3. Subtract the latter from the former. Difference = -0.22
